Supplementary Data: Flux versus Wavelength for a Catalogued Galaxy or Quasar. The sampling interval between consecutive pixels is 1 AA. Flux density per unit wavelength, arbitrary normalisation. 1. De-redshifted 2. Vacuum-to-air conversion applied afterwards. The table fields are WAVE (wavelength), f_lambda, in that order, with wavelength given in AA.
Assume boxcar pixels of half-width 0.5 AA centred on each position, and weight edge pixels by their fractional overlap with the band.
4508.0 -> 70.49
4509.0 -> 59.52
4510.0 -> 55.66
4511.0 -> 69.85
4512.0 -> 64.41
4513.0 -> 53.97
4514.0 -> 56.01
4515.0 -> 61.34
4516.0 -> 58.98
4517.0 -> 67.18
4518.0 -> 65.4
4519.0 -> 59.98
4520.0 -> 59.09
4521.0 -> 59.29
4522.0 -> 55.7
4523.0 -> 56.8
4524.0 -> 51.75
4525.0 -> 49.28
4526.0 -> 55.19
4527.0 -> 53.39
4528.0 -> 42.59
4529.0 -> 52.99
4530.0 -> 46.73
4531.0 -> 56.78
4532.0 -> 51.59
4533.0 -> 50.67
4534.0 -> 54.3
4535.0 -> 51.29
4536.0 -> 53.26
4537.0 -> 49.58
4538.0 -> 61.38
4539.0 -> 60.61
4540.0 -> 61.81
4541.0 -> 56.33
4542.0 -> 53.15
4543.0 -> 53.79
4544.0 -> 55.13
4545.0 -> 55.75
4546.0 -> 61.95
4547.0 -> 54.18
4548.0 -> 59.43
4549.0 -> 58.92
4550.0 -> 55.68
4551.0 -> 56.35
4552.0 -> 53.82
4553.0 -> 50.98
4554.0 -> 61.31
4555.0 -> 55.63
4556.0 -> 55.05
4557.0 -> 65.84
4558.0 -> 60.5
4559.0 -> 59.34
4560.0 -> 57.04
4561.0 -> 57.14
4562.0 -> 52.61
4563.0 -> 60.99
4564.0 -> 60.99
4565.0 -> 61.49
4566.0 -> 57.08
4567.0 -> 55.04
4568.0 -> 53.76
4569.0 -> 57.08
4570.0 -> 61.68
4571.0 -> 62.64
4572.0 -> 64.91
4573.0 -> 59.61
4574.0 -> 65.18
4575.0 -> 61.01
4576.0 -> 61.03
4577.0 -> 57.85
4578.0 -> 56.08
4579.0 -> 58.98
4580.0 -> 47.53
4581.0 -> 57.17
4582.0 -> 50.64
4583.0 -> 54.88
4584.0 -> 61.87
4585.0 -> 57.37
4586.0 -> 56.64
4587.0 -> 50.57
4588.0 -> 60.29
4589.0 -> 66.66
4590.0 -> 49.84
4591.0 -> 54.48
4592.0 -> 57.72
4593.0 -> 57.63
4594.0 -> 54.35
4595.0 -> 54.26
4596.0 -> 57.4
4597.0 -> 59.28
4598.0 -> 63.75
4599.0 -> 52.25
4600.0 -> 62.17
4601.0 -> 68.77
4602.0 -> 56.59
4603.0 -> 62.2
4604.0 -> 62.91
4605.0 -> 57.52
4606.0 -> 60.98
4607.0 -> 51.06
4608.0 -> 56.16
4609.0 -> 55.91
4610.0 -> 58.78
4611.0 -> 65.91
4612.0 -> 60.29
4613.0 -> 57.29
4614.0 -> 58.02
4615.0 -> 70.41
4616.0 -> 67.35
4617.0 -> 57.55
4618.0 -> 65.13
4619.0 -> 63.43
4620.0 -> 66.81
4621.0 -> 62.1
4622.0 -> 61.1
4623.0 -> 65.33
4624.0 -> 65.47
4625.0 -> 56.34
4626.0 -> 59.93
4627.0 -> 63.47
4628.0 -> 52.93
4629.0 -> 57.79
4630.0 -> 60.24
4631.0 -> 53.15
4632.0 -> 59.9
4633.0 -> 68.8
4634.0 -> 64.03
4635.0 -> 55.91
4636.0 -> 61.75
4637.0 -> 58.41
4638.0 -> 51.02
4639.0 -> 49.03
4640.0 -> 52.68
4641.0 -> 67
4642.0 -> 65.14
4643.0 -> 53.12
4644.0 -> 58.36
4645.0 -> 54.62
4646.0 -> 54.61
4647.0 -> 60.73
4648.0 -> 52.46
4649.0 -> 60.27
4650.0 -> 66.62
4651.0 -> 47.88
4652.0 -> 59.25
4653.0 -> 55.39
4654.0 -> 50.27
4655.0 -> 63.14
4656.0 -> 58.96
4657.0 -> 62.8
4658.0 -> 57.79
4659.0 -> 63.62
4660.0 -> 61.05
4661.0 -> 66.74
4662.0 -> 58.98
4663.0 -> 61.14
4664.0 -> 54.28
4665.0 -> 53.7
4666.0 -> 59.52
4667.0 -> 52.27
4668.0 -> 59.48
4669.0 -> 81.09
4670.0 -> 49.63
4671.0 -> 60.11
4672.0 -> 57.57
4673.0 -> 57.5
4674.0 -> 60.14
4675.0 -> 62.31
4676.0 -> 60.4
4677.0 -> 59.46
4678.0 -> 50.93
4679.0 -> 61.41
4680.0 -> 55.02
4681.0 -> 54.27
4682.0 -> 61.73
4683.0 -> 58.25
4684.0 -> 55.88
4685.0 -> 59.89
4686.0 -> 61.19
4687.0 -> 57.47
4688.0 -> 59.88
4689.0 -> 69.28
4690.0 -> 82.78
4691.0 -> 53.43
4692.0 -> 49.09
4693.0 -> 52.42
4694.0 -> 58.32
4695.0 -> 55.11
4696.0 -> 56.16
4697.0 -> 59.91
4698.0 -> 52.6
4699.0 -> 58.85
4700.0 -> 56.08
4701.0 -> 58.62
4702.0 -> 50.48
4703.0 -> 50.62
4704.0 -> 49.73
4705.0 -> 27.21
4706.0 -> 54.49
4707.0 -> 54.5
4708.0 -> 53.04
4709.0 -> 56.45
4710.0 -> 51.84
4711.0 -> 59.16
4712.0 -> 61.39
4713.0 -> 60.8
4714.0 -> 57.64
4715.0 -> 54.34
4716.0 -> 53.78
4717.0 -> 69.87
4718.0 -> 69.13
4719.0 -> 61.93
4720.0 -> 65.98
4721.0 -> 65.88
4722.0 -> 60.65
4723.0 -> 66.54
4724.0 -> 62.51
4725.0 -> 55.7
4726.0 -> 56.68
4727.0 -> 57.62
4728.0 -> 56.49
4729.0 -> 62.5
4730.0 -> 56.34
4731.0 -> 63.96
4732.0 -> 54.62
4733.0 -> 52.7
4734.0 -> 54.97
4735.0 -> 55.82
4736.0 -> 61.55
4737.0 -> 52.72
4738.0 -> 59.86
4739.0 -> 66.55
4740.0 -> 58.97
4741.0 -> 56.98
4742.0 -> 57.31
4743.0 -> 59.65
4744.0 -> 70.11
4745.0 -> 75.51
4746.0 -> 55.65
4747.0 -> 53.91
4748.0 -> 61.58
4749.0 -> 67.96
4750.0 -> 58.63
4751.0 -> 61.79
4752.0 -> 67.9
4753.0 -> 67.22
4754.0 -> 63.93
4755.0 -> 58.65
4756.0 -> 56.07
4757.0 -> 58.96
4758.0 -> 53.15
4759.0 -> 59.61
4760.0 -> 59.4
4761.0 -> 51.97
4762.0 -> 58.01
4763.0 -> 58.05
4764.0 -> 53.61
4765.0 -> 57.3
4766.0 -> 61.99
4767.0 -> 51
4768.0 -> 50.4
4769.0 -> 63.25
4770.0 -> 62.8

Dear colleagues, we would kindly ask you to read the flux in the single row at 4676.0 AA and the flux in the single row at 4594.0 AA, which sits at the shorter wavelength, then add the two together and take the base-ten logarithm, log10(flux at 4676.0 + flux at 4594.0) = 2.06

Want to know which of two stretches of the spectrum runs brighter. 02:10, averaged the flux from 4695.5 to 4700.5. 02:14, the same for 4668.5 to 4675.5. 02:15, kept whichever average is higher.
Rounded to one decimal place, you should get 61.2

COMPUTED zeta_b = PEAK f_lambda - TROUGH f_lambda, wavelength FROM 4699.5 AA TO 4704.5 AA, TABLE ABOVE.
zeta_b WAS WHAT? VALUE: 8.9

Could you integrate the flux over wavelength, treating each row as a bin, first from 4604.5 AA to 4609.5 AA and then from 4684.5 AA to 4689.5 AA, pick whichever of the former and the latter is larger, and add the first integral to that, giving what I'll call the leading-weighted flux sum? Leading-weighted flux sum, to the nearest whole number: 589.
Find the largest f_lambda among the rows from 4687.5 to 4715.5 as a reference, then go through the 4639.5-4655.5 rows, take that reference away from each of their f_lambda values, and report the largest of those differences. -15.8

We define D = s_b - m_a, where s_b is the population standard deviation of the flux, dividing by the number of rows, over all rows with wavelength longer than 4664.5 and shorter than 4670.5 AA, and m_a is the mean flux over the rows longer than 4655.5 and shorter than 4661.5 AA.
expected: -51.4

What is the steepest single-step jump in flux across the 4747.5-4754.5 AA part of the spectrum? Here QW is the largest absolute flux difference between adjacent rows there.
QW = 9.3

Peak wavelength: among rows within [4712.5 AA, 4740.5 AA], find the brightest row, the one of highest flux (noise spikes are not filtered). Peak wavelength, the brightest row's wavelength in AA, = 4717.0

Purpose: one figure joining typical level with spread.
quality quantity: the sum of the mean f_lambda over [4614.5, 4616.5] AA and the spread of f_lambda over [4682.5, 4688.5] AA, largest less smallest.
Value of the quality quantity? 74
